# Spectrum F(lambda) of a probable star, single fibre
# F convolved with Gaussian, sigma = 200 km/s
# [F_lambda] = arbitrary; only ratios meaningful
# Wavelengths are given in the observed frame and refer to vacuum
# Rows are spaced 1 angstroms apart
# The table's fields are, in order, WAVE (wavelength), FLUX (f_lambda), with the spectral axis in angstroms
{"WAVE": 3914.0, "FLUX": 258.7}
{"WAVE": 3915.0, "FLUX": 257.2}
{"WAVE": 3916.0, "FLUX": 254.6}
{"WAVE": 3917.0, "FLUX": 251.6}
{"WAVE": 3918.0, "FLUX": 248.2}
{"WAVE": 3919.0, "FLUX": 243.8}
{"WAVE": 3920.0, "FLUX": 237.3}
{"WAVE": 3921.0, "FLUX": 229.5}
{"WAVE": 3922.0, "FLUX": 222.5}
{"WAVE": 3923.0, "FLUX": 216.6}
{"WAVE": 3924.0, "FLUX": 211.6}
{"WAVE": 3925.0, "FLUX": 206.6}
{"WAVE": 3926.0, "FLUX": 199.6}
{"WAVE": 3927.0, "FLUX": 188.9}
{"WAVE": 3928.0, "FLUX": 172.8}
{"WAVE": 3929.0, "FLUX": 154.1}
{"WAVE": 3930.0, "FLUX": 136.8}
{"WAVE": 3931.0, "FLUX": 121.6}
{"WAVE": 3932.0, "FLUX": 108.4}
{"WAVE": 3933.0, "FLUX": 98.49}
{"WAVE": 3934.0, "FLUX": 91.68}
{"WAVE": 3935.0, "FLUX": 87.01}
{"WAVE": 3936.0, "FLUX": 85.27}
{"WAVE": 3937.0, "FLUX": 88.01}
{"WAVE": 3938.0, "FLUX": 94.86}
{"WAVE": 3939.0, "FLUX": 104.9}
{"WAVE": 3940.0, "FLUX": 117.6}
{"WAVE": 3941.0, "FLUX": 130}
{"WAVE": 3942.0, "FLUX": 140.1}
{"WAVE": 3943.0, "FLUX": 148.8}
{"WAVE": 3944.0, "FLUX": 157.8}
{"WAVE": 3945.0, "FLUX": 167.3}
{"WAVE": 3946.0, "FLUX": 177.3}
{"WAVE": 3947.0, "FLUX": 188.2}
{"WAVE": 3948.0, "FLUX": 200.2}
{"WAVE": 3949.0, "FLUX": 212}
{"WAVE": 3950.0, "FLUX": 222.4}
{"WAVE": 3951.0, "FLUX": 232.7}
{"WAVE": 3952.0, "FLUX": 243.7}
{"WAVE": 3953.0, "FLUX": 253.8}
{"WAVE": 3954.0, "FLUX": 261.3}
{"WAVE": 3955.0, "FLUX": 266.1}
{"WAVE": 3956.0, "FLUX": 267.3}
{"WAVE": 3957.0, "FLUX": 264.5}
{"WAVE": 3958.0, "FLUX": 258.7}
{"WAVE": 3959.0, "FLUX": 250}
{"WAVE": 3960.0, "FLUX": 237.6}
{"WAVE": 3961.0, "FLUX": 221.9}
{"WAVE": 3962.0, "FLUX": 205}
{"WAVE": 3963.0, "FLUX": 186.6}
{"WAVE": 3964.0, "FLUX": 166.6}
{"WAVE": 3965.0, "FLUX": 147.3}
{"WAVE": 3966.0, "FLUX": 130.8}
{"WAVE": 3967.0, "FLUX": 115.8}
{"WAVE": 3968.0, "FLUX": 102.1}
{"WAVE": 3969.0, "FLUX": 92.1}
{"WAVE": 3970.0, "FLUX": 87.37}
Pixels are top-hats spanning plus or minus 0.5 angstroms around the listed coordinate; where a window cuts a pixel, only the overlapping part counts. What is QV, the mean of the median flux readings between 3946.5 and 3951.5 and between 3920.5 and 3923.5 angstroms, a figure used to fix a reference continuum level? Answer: 217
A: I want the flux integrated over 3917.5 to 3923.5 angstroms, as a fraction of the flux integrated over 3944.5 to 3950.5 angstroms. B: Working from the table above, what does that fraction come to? 1.2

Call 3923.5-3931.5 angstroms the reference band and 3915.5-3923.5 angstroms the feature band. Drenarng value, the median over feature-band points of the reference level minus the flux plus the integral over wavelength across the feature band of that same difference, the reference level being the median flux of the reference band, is -517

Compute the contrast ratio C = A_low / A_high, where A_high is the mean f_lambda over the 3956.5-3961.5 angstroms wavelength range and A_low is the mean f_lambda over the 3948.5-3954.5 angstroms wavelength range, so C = 1.0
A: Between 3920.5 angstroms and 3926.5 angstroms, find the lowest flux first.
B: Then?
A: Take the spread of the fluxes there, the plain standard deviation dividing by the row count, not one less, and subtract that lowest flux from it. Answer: -190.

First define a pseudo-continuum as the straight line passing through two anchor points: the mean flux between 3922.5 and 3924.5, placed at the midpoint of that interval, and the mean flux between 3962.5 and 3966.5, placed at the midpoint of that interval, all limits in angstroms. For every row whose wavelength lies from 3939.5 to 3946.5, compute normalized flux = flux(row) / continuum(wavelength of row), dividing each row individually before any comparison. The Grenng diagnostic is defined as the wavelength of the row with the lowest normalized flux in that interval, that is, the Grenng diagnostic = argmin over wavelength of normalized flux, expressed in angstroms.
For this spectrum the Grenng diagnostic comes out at 3940.0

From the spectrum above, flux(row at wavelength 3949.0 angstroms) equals 212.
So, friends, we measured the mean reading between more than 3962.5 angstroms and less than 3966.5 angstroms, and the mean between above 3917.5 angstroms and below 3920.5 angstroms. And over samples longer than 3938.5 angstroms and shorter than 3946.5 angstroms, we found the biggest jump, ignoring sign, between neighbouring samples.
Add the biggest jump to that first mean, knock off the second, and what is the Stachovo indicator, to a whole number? -73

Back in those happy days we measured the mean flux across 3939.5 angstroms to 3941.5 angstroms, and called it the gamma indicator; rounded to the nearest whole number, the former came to 124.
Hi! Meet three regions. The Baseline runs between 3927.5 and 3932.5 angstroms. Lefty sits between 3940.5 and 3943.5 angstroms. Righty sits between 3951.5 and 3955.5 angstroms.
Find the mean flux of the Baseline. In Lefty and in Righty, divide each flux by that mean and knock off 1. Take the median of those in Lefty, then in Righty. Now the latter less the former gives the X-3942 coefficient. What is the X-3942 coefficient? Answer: 0.8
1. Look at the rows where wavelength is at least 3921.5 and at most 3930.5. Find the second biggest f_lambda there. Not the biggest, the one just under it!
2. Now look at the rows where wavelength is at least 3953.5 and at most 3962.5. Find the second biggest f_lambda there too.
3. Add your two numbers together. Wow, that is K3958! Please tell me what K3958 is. 483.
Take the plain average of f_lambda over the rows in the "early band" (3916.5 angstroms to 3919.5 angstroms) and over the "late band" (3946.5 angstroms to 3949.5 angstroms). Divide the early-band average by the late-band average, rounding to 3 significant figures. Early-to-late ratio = 1.24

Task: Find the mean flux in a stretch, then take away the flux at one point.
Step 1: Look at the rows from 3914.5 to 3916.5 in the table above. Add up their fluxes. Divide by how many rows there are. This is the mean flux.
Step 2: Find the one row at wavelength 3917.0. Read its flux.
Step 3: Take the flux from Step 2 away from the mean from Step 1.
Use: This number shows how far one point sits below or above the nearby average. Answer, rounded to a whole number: 4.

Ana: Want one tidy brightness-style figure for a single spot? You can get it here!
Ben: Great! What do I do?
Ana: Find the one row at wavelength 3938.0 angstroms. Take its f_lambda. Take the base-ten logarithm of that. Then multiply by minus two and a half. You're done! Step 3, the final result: -4.9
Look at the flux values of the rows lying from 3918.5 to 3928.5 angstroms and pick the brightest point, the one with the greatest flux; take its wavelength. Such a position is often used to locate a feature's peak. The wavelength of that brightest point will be 3919.0 angstroms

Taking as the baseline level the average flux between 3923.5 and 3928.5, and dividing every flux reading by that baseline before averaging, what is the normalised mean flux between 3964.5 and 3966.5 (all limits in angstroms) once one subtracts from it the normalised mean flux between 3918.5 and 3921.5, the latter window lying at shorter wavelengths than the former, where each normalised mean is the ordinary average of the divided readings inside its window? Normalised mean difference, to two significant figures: -0.50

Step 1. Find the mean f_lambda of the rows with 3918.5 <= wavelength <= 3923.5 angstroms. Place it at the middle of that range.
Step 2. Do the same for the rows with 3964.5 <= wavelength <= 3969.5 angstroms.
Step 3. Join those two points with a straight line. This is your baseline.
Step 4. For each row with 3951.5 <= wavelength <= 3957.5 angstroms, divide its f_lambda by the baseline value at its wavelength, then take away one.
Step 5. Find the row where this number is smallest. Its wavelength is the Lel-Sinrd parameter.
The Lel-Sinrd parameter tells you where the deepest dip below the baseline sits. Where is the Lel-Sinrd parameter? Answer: 3952.0 angstroms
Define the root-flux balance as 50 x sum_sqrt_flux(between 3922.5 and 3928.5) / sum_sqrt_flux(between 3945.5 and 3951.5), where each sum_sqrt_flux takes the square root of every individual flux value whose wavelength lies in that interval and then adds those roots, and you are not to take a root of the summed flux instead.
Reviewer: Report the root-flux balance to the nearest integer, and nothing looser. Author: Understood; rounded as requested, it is 49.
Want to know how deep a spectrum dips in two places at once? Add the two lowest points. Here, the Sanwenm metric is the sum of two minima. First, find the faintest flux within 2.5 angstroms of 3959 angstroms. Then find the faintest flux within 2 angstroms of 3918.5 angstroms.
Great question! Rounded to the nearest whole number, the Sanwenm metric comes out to 459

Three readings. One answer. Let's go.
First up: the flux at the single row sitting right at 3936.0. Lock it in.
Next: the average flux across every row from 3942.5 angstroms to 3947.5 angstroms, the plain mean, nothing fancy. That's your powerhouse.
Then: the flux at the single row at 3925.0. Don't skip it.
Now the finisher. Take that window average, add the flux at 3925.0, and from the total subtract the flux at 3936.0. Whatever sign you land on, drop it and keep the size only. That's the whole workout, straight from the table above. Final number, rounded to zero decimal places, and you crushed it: 289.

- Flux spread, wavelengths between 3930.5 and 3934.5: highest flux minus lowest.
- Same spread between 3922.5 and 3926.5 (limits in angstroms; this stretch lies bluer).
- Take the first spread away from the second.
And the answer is -13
